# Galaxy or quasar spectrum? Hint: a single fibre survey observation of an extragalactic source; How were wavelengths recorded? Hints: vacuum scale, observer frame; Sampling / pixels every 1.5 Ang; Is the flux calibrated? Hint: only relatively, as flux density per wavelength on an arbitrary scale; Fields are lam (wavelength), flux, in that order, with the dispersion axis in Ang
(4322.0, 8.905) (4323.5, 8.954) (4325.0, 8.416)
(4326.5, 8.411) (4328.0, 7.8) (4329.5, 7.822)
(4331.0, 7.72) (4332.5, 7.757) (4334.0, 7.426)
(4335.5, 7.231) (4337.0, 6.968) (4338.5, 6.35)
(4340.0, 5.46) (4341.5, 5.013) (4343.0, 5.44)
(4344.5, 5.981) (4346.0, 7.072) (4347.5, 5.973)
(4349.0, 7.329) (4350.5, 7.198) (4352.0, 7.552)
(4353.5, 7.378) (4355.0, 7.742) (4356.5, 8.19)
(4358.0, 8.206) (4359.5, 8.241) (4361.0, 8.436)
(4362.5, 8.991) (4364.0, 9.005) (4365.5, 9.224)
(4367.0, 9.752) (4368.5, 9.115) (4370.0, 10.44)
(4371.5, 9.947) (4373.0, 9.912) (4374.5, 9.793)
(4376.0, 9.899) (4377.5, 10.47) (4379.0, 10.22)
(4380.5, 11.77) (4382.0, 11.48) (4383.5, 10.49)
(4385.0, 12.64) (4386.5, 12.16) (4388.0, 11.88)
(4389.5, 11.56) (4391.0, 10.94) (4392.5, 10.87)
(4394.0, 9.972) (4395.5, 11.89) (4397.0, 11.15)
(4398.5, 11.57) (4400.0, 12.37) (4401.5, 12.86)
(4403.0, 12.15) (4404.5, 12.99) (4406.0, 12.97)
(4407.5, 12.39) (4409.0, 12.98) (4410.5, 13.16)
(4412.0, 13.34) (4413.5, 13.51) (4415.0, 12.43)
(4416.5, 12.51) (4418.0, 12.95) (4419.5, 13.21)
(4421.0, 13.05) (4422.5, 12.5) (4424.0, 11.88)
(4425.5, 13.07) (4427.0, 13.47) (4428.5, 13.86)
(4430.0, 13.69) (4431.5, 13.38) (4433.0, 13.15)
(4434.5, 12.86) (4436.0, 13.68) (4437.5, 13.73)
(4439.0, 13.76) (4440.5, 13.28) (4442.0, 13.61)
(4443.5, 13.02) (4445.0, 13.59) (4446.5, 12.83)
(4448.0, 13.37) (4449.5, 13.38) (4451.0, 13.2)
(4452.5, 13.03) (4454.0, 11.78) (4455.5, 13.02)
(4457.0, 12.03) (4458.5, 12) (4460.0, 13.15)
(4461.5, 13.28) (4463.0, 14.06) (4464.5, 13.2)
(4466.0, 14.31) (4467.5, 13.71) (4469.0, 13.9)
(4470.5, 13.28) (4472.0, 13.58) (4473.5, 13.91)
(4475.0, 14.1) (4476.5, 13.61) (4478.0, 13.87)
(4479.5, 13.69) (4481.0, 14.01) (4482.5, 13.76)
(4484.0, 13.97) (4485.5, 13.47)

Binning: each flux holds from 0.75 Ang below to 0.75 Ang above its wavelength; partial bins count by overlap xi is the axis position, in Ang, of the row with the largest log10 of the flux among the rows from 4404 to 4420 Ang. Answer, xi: 4413.5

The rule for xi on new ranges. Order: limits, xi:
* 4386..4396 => 4386.5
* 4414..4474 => 4466.0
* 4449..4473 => 4466.0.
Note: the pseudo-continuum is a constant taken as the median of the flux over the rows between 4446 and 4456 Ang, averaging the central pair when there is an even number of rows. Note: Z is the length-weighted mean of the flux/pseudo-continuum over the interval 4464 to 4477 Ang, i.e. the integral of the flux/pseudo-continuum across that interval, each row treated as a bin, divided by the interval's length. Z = 1.05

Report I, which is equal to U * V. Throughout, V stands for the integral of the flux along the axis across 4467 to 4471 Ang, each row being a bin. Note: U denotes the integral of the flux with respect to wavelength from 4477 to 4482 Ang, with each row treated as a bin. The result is 3777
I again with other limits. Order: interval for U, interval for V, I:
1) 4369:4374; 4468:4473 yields 3414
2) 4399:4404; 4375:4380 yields 3190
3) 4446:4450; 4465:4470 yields 3671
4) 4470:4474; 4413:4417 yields 2781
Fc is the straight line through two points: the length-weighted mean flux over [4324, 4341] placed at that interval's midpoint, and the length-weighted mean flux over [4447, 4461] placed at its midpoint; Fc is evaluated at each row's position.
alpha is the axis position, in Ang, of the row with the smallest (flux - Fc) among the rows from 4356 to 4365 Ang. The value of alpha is 4359.5 Ang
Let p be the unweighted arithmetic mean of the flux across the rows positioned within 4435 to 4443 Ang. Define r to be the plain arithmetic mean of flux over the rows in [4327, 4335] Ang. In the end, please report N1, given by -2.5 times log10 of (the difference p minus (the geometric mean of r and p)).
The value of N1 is -1.3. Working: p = 13.6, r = 7.7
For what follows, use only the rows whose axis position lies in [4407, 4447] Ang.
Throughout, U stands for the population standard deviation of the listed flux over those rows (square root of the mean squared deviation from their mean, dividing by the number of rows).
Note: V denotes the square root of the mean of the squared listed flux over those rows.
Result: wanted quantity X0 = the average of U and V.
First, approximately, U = 0.49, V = 13.2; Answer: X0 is 6.82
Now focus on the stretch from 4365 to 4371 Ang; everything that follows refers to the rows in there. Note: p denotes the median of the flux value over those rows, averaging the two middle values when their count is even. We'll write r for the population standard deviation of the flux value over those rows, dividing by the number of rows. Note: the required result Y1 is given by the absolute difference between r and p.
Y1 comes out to 9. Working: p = 9.5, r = 0.52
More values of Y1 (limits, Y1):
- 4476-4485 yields 14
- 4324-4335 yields 7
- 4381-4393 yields 11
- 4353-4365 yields 8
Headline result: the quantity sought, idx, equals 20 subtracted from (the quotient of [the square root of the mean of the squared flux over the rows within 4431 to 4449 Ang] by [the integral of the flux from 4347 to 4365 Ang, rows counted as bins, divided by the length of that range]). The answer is -18.3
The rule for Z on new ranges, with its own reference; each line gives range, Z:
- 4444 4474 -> 1.01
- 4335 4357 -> 0.51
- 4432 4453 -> 1.02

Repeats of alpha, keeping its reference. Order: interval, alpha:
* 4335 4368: 4341.5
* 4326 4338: 4337.0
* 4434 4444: 4443.5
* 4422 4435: 4424.0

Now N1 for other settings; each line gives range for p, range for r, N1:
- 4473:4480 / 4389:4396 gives -0.4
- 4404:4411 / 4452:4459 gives 1.4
